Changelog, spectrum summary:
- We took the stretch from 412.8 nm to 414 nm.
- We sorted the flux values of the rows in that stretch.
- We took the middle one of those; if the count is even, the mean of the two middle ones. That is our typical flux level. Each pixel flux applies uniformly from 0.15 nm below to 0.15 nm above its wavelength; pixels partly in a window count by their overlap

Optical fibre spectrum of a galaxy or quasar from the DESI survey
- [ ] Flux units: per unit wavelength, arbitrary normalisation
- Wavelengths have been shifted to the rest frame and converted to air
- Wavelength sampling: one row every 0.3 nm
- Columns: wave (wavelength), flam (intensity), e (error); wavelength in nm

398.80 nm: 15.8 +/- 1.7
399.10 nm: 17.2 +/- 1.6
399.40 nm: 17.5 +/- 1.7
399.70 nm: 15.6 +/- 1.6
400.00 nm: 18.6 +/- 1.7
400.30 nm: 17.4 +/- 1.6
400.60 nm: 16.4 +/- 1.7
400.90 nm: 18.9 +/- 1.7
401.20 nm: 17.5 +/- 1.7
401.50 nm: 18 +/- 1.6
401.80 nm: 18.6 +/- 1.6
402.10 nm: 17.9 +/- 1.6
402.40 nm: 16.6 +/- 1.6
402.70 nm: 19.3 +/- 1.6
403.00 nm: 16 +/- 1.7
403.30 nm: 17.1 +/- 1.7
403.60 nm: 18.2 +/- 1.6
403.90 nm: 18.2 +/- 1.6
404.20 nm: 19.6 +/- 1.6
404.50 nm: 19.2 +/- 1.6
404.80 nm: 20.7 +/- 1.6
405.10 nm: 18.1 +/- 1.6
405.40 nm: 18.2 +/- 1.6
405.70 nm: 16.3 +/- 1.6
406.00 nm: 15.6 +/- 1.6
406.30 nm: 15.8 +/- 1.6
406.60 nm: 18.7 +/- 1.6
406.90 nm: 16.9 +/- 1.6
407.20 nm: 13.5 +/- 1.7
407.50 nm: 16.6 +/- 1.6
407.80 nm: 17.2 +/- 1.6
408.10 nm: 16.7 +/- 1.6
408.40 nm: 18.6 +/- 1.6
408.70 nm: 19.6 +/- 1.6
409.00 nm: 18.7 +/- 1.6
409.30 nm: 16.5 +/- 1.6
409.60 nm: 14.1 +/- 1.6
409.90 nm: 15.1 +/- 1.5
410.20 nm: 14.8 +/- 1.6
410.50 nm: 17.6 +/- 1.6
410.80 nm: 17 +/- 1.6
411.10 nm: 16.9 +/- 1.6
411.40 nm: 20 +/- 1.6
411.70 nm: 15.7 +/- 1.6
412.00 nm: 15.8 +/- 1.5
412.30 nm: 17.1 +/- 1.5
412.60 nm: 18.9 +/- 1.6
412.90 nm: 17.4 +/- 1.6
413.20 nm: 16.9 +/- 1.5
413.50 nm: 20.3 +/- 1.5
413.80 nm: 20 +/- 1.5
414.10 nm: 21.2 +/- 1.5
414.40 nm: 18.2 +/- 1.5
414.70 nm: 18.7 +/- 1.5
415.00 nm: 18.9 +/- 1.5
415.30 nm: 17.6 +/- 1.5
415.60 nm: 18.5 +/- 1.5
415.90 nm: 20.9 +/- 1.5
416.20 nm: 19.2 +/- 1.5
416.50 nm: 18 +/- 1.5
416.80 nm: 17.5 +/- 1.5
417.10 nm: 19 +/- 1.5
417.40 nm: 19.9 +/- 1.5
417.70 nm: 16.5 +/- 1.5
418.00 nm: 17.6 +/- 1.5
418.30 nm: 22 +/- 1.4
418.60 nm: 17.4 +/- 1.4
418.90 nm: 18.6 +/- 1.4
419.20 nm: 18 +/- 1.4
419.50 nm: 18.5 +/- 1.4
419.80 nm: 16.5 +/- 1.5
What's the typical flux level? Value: 18.7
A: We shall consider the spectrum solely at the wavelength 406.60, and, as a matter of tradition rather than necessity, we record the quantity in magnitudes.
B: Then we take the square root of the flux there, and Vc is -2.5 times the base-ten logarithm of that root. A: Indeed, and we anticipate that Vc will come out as -1.59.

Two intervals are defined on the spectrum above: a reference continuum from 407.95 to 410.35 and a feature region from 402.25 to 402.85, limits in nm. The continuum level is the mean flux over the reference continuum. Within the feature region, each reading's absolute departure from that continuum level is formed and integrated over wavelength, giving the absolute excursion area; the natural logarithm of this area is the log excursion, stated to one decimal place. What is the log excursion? -0.2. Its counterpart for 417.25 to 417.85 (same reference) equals 0.0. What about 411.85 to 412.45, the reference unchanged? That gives -0.9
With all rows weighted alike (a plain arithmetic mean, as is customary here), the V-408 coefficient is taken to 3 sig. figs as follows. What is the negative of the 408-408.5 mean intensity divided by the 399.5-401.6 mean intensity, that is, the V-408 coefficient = -1.01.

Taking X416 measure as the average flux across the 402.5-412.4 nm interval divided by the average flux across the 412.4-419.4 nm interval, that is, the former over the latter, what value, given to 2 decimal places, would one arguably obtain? 0.92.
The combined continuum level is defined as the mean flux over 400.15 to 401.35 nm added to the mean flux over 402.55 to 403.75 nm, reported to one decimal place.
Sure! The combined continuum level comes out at 35.2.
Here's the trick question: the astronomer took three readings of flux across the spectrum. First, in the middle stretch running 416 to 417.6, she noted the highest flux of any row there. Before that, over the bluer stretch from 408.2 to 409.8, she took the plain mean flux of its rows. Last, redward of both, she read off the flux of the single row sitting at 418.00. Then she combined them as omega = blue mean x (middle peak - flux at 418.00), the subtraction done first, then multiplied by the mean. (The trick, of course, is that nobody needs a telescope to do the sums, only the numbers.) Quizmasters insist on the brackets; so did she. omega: 40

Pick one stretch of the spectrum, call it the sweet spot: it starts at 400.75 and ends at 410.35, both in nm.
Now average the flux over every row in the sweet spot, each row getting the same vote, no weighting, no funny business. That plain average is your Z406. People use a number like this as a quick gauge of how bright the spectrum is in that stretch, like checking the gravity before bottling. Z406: 17.4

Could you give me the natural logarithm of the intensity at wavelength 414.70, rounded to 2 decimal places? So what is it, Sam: 2.93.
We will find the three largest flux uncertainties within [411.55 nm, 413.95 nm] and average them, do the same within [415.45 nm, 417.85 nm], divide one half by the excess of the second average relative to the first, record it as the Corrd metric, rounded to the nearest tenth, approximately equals -5.0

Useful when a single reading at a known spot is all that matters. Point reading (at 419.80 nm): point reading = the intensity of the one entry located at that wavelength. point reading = 16.5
